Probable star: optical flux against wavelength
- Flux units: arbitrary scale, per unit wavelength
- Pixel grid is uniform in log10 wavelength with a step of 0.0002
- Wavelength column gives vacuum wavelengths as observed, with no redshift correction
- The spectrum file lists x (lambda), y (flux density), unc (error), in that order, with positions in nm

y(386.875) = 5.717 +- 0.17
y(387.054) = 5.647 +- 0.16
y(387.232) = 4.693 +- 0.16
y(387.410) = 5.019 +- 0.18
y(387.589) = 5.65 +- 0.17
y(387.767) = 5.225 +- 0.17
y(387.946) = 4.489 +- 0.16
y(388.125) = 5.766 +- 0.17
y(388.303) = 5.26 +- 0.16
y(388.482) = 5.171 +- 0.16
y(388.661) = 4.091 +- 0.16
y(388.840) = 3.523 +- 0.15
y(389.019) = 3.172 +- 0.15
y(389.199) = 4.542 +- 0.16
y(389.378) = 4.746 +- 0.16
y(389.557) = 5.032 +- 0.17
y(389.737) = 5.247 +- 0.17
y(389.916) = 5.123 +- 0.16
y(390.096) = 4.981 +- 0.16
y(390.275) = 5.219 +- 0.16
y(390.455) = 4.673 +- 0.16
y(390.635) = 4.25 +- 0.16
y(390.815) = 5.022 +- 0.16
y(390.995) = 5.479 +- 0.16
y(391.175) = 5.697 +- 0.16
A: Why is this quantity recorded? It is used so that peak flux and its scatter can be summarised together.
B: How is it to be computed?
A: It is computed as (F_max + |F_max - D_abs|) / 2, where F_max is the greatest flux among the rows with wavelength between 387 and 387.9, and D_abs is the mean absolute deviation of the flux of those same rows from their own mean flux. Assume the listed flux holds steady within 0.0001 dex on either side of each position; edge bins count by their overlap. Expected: 5.49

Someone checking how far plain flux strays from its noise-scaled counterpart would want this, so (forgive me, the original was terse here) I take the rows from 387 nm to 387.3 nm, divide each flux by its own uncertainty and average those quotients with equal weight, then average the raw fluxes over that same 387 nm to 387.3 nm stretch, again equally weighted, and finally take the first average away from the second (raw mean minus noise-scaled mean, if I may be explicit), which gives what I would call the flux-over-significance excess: -27.1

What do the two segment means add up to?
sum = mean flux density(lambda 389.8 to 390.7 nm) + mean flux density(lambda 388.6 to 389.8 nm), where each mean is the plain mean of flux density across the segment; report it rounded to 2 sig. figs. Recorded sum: 9.2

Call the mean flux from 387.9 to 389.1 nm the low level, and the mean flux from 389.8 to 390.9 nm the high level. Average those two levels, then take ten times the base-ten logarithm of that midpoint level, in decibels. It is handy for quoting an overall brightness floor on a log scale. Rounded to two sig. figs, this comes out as 6.7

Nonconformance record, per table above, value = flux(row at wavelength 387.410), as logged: 5.019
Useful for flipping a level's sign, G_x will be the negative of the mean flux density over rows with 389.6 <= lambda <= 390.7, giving -4.9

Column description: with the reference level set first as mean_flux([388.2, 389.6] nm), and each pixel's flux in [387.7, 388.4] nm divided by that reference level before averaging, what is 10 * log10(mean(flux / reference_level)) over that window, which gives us 0.67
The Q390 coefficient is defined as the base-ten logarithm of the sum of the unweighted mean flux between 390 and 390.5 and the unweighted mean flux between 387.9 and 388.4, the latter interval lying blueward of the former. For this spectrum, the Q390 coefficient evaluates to 1.01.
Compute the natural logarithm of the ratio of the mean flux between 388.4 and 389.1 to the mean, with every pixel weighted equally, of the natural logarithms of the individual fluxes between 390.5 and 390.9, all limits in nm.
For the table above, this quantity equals 0.96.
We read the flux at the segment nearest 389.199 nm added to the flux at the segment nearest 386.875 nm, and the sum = 10.3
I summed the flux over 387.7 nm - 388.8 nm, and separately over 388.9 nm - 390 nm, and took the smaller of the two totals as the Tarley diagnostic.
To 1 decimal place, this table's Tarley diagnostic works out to 27.9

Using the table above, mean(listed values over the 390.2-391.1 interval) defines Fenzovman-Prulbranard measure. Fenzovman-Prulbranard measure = 4.93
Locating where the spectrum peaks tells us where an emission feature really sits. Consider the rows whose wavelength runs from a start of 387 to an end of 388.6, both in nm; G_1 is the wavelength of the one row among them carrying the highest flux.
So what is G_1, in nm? 388.125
